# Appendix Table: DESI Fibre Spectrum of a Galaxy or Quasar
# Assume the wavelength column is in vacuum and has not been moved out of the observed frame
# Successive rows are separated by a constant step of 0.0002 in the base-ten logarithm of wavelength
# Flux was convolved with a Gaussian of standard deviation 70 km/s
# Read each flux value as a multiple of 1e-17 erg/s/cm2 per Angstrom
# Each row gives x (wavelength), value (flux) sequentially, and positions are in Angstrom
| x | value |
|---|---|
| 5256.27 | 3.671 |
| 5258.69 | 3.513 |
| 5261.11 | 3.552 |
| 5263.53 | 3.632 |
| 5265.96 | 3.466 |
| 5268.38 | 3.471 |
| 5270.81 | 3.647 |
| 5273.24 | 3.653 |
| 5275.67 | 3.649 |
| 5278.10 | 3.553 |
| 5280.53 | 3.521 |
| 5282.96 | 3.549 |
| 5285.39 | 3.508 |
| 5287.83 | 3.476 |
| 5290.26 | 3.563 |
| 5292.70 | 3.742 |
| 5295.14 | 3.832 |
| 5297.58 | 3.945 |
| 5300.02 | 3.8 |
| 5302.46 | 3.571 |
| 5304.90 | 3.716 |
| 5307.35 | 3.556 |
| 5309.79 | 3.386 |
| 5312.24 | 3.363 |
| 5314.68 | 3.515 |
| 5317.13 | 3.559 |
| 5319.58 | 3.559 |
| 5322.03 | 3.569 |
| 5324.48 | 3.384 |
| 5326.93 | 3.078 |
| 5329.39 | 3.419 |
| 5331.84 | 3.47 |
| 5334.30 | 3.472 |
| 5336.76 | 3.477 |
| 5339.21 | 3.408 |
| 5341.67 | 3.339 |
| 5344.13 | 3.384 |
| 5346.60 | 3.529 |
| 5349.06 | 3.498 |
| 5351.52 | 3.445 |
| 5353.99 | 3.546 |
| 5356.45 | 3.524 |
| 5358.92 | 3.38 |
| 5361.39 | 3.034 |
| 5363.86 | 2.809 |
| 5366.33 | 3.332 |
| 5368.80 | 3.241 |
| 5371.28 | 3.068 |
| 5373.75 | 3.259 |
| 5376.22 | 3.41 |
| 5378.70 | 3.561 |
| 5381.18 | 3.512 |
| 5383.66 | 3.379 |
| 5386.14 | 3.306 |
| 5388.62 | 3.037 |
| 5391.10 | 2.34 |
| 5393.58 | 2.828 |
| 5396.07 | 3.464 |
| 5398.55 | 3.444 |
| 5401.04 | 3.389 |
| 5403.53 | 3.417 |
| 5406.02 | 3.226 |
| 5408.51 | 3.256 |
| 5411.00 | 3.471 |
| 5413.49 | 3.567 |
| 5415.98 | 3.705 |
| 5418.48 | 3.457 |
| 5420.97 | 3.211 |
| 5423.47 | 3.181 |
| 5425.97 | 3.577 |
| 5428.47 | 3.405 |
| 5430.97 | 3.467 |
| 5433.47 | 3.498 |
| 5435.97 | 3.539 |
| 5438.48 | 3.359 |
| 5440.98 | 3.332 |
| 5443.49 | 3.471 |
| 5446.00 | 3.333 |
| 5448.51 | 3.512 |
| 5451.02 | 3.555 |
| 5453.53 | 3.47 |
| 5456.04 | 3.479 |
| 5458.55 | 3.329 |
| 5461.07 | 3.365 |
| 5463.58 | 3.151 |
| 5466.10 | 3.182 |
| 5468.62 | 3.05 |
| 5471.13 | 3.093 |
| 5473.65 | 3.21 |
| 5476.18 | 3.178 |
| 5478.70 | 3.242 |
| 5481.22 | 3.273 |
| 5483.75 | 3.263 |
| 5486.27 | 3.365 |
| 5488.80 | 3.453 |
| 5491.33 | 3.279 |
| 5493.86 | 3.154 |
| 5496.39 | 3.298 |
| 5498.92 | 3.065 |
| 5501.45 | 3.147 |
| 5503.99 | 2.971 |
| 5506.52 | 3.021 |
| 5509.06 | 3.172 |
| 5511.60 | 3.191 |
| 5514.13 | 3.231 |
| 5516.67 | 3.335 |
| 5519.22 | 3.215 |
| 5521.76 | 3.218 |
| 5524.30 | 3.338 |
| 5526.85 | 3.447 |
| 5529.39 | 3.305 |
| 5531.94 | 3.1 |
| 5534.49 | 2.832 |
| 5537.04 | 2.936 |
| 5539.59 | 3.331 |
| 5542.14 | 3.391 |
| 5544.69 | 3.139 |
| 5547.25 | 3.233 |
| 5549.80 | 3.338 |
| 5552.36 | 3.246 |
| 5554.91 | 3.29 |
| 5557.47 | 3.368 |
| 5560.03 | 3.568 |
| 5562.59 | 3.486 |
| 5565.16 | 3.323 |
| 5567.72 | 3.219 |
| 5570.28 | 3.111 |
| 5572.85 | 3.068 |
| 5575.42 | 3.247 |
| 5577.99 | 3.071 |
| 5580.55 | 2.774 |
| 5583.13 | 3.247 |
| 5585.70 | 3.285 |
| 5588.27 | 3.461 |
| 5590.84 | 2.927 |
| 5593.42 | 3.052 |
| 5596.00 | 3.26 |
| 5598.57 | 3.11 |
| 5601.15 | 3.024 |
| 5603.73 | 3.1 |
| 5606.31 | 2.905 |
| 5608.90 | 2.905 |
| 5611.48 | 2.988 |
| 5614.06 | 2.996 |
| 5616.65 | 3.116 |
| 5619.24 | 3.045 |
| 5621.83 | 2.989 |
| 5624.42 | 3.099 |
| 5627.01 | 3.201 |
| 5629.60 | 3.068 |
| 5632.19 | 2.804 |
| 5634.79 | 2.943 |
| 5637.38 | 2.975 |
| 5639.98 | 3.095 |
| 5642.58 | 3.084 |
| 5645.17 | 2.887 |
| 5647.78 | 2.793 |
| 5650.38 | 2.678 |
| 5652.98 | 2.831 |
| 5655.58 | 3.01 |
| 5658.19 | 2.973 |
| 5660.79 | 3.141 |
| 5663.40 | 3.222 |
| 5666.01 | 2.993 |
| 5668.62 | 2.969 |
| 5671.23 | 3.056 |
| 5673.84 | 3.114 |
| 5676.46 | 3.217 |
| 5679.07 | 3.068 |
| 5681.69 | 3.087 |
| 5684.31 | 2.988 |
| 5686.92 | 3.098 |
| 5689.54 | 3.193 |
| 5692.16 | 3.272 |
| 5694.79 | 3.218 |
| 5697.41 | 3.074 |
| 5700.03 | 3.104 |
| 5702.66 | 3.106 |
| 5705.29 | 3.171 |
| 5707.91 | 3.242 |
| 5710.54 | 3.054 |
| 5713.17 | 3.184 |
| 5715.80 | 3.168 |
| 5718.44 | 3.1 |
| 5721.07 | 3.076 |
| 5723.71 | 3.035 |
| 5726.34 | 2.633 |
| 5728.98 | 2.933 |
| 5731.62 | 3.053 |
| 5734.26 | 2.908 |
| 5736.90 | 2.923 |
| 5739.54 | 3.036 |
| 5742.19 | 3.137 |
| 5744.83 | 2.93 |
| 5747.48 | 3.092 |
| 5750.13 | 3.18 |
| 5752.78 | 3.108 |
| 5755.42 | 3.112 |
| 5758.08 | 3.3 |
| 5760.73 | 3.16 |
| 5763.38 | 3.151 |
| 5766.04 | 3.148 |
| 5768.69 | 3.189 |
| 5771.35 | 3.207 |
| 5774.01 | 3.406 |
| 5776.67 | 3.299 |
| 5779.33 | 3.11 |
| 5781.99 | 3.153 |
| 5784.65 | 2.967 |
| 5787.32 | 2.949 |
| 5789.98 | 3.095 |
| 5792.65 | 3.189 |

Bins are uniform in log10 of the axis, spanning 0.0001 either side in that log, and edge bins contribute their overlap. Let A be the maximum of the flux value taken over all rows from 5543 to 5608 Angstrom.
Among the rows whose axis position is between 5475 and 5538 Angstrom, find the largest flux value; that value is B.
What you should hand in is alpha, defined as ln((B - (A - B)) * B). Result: 2.4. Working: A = 3.568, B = 3.453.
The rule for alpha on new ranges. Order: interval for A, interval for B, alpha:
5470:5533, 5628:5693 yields 2.3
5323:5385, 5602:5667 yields 2.2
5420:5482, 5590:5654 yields 2.3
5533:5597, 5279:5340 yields 2.8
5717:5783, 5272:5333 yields 2.9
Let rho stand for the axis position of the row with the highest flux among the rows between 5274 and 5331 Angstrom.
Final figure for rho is 5297.58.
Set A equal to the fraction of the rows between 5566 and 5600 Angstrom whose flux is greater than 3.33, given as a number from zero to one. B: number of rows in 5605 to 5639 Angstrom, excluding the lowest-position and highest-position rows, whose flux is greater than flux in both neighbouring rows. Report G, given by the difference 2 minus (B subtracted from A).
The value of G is 3.92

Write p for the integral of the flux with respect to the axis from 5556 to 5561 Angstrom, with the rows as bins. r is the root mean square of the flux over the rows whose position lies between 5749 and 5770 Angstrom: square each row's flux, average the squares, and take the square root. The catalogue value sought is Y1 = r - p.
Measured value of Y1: -14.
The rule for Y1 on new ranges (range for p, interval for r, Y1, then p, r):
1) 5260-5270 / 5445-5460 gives -32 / 35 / 3.4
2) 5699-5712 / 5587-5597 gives -38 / 41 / 3.2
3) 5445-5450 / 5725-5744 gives -14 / 17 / 2.9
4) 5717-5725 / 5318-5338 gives -21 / 25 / 3.4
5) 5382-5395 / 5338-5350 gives -36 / 39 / 3.4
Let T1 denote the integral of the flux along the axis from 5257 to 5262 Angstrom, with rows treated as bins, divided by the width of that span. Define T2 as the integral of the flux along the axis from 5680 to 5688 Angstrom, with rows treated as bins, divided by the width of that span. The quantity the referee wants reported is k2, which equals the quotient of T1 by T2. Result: 1.16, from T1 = 3.55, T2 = 3.06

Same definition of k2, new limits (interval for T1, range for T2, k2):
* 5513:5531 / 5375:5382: 0.94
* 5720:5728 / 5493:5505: 0.93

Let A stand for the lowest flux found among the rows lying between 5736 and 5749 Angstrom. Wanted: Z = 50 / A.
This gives 17.1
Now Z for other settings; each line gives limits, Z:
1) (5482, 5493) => 15.3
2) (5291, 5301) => 13.4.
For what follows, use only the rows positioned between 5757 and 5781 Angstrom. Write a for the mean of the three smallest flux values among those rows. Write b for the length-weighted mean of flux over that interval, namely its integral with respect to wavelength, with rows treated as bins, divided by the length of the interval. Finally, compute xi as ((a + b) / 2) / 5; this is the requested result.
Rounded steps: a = 3.14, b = 3.22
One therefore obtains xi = 0.64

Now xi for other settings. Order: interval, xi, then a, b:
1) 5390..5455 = 0.62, 2.78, 3.37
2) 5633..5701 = 0.58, 2.77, 3.04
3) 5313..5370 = 0.64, 2.97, 3.39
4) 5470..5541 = 0.61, 2.91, 3.20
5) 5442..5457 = 0.69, 3.42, 3.47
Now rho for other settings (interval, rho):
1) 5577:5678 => 5588.27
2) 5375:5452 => 5415.98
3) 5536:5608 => 5560.03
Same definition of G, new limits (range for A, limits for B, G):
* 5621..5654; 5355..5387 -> 4.00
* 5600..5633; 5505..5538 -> 4.00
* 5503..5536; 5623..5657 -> 3.77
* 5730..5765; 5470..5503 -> 6.00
